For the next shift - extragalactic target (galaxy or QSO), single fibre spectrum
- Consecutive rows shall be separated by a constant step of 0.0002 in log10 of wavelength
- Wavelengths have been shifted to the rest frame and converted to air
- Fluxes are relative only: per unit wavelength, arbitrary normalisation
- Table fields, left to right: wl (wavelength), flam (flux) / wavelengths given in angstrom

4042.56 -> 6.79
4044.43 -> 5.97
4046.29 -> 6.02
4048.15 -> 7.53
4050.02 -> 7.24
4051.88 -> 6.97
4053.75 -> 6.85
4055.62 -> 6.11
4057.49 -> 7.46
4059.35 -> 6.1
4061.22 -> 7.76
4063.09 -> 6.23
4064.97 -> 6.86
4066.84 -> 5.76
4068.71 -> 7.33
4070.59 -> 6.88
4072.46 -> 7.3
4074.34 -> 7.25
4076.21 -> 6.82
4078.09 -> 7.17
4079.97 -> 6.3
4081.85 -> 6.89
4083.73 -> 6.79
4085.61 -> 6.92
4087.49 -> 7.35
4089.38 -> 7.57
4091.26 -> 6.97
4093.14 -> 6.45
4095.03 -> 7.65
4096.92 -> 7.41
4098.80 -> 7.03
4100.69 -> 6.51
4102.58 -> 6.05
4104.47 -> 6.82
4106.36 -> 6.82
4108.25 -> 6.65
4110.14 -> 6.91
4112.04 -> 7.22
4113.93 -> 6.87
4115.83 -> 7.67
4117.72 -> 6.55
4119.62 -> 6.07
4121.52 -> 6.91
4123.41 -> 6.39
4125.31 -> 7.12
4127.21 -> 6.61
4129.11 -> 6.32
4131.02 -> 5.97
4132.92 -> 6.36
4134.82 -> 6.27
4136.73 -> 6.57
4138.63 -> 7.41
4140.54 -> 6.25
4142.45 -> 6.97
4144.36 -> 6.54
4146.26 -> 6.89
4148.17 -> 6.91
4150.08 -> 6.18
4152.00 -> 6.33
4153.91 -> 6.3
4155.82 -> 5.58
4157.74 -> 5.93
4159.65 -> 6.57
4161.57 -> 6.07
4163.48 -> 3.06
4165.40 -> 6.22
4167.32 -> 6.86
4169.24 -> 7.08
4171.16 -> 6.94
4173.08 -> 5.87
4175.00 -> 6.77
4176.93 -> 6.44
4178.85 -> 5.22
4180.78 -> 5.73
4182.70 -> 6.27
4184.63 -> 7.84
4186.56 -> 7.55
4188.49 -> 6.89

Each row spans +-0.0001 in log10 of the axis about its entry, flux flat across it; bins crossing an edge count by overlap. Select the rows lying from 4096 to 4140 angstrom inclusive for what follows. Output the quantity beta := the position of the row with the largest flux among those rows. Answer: 4115.83 angstrom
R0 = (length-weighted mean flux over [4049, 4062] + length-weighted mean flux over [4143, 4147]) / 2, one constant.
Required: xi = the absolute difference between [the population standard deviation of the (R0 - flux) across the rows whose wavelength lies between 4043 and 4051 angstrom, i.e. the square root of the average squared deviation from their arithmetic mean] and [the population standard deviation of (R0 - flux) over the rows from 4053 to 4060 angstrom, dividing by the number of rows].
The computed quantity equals 0.14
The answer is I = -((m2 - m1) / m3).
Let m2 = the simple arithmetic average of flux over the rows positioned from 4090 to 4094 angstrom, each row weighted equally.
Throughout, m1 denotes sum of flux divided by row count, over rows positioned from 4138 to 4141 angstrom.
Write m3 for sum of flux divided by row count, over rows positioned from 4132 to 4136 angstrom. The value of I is 0.02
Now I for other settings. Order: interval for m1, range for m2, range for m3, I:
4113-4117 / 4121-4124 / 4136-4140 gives 0.09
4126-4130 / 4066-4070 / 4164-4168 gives -0.01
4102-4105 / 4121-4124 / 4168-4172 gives -0.03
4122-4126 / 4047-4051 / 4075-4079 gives -0.09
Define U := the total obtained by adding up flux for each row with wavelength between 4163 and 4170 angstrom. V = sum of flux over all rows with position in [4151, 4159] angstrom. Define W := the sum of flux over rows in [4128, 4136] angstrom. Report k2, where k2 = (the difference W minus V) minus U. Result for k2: -22.4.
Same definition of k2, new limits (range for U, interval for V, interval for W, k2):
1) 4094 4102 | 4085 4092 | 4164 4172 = -30.3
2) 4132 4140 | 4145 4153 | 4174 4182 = -28.8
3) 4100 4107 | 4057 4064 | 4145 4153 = -27.4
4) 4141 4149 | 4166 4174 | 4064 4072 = -27.2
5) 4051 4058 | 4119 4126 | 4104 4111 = -26.7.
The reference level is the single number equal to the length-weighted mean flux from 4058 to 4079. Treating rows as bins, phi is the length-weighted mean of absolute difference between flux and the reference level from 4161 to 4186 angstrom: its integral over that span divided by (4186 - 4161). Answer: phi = 0.88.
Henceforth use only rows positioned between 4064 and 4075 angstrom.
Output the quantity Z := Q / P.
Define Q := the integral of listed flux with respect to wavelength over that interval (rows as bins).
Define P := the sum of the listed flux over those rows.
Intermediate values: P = 41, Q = 76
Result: 1.83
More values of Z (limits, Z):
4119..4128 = 1.81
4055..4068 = 1.86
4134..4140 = 1.99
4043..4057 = 2.01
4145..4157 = 2.00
